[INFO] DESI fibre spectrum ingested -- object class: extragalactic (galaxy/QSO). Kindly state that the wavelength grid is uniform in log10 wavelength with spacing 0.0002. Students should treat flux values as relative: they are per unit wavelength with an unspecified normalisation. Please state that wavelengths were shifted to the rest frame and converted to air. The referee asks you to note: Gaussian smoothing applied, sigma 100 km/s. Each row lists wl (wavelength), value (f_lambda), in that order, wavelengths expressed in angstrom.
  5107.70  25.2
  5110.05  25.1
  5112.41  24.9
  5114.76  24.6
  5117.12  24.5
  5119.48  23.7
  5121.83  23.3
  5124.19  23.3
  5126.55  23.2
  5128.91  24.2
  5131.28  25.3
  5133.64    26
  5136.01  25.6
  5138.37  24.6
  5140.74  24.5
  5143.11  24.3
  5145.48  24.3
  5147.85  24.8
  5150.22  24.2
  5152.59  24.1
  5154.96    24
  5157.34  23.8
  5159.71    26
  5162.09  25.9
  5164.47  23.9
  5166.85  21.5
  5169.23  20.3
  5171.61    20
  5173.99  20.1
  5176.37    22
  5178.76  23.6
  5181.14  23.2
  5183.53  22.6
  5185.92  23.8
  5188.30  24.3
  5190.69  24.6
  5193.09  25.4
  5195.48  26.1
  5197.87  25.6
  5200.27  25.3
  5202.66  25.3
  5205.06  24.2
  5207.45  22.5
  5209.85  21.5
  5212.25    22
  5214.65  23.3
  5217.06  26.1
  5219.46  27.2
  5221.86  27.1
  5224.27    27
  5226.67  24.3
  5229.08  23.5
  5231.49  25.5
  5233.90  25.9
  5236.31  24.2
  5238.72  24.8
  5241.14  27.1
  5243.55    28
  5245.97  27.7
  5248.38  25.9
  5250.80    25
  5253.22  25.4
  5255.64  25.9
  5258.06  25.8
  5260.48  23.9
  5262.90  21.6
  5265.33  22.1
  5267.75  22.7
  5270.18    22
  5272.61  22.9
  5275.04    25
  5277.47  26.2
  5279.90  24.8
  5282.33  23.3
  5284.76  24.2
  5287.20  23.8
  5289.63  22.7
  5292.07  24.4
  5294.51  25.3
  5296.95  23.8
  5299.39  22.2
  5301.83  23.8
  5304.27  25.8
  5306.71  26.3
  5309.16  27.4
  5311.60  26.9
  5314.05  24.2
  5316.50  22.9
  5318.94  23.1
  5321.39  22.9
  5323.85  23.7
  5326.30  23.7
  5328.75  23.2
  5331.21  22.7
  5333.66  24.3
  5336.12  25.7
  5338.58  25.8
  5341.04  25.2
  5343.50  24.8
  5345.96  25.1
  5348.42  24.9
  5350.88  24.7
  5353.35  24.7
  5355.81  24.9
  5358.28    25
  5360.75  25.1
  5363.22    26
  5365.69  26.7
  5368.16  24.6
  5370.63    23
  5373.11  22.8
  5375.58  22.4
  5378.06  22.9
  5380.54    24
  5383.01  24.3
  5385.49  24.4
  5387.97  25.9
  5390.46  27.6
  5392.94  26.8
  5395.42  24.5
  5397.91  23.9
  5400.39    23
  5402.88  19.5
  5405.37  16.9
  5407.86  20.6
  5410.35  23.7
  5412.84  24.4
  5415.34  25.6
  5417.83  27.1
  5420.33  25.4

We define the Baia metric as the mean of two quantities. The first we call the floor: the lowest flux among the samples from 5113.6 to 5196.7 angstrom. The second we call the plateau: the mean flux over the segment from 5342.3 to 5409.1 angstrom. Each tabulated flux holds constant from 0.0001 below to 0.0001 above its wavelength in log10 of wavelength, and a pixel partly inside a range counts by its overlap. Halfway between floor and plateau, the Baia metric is 22.0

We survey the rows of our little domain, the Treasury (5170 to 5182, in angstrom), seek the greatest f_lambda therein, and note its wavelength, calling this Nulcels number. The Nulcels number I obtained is 5178.76 angstrom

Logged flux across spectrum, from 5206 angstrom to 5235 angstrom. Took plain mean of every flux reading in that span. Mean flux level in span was 24.7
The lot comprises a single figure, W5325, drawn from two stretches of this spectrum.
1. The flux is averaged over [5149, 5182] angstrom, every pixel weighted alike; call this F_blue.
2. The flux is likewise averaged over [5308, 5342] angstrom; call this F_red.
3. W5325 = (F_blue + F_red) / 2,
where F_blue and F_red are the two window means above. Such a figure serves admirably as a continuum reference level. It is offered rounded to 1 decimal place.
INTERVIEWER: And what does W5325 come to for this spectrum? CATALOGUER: 23.7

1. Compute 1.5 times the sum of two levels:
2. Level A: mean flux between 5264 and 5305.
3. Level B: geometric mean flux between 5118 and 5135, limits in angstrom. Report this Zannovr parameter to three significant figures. 71.9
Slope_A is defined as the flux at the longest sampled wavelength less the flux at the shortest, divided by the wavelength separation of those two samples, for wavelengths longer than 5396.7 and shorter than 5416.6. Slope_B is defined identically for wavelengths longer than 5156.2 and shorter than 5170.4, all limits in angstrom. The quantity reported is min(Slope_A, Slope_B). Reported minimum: -0.3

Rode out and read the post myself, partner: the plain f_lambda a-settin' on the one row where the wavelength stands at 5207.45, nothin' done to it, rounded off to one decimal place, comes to 22.5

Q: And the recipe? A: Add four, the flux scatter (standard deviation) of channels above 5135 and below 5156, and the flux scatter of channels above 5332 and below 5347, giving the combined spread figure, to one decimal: 5.0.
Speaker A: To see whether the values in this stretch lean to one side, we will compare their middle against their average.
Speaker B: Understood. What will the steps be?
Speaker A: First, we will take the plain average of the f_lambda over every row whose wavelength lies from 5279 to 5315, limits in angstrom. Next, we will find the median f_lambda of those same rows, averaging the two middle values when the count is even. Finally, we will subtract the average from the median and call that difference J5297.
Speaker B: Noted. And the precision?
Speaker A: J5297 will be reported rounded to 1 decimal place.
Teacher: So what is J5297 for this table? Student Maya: -0.4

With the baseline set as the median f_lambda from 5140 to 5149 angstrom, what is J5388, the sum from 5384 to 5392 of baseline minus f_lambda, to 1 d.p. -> -4.7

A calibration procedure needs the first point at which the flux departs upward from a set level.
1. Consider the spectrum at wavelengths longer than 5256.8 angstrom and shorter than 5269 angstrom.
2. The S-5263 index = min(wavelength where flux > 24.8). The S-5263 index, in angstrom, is 5258.06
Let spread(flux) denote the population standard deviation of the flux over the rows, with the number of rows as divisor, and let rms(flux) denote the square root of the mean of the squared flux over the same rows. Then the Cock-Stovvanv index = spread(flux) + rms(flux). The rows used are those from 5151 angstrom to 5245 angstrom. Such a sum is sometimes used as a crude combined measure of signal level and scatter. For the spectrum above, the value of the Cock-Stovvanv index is 26.3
